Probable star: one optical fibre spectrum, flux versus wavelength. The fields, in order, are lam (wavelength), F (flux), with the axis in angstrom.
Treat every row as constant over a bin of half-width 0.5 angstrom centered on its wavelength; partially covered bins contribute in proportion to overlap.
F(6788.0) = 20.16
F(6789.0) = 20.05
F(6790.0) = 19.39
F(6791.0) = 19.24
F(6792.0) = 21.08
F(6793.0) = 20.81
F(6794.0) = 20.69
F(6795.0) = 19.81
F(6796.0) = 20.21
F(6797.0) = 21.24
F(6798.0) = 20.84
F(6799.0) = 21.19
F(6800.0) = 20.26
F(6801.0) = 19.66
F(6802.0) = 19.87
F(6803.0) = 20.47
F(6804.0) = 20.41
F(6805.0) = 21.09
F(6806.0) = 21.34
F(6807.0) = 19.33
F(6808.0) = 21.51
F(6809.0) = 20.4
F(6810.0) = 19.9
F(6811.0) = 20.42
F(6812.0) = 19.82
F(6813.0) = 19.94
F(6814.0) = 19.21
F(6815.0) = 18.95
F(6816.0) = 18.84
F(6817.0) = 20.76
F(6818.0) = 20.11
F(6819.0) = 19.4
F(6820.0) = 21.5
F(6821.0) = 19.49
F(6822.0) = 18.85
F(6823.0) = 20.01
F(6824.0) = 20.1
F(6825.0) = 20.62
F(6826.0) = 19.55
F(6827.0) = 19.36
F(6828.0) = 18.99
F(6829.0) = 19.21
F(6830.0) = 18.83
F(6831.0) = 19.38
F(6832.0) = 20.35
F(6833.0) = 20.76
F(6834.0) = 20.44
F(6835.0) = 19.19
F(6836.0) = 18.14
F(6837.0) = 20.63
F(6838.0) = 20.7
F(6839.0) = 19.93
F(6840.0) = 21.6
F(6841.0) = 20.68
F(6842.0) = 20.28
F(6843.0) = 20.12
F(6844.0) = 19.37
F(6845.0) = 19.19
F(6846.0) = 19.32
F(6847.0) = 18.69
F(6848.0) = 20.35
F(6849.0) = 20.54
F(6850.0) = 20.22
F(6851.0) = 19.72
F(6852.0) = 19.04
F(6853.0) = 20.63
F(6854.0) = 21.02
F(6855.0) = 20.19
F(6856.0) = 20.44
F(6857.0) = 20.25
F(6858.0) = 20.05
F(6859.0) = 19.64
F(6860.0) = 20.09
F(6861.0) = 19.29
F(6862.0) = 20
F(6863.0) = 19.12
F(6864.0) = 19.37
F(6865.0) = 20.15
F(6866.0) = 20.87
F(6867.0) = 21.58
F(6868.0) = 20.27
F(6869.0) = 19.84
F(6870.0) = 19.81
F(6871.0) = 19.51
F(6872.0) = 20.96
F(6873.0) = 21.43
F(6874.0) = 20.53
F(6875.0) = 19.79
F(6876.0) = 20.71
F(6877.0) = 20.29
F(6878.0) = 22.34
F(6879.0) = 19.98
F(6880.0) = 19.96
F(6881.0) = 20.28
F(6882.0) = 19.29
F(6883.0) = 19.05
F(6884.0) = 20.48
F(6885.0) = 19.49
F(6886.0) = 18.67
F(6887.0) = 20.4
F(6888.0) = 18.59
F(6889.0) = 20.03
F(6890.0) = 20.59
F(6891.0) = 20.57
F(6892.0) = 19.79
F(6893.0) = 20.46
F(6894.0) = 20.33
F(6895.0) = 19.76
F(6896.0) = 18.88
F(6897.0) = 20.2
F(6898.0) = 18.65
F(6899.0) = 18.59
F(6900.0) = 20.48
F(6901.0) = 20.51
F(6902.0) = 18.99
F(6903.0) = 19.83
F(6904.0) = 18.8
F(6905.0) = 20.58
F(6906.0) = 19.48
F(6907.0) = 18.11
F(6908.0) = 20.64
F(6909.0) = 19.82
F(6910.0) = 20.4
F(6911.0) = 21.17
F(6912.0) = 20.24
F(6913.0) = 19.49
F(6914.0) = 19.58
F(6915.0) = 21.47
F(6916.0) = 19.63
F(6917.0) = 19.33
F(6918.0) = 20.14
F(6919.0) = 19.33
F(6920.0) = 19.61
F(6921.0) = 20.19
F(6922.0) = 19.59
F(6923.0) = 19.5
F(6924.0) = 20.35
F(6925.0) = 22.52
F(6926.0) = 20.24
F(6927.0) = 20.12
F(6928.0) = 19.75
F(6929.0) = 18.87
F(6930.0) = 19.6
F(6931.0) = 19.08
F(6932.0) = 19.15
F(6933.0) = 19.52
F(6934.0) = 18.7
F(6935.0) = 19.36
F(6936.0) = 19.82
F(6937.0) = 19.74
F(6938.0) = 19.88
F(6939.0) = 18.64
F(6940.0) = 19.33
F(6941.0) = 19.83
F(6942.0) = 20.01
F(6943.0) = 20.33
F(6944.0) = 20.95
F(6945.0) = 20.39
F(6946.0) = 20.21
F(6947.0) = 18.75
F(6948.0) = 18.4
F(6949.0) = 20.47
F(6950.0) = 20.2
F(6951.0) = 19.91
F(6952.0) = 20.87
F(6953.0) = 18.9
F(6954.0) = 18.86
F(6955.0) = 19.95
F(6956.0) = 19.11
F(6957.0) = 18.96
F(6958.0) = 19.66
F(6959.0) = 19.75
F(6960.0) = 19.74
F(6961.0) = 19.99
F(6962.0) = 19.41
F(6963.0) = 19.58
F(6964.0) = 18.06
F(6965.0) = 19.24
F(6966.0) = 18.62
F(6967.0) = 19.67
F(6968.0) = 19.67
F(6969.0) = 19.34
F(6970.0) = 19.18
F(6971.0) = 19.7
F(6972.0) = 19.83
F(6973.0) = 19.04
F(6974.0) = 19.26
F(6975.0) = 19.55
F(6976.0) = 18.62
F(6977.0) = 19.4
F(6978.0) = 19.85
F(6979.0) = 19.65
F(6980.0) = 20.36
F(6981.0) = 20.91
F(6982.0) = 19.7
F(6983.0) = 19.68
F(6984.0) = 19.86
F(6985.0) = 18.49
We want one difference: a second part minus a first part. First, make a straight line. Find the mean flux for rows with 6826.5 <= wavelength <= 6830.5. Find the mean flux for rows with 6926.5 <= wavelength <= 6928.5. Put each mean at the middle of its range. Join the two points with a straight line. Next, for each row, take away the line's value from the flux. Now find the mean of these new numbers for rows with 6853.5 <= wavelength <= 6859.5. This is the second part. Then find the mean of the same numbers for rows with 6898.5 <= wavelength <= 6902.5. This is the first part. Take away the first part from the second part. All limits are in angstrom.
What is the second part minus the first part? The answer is 0.99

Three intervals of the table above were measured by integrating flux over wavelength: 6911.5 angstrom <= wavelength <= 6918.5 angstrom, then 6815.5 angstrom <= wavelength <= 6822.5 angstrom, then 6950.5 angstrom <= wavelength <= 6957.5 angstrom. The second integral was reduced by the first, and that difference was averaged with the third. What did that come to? 67.8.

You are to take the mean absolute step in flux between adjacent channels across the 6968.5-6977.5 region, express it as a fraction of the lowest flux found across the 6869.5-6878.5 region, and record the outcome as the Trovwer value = 0.024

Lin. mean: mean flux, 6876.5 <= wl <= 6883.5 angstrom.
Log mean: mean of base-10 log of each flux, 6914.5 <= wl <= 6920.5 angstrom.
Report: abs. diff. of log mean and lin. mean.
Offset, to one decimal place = 18.9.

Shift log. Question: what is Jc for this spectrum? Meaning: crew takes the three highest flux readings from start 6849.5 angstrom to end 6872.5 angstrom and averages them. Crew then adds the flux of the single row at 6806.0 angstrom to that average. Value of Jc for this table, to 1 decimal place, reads 42.5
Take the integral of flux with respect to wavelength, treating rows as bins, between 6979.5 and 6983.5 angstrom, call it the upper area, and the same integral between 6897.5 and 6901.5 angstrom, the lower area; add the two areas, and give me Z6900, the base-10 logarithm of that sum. 2.201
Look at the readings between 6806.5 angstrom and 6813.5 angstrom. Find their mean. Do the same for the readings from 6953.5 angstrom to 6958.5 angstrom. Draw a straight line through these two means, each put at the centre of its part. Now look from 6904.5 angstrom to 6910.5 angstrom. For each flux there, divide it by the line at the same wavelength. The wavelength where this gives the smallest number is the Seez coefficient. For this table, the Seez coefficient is 6907.0 angstrom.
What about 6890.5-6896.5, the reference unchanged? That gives 6896.0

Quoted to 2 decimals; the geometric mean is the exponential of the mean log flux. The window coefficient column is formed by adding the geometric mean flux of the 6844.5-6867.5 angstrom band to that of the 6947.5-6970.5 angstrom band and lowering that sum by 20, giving 19.43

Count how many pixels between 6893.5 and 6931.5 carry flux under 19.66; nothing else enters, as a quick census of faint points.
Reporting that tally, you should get 18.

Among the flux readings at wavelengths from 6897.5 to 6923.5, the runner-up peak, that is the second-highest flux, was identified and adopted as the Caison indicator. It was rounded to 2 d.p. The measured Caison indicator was 21.17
